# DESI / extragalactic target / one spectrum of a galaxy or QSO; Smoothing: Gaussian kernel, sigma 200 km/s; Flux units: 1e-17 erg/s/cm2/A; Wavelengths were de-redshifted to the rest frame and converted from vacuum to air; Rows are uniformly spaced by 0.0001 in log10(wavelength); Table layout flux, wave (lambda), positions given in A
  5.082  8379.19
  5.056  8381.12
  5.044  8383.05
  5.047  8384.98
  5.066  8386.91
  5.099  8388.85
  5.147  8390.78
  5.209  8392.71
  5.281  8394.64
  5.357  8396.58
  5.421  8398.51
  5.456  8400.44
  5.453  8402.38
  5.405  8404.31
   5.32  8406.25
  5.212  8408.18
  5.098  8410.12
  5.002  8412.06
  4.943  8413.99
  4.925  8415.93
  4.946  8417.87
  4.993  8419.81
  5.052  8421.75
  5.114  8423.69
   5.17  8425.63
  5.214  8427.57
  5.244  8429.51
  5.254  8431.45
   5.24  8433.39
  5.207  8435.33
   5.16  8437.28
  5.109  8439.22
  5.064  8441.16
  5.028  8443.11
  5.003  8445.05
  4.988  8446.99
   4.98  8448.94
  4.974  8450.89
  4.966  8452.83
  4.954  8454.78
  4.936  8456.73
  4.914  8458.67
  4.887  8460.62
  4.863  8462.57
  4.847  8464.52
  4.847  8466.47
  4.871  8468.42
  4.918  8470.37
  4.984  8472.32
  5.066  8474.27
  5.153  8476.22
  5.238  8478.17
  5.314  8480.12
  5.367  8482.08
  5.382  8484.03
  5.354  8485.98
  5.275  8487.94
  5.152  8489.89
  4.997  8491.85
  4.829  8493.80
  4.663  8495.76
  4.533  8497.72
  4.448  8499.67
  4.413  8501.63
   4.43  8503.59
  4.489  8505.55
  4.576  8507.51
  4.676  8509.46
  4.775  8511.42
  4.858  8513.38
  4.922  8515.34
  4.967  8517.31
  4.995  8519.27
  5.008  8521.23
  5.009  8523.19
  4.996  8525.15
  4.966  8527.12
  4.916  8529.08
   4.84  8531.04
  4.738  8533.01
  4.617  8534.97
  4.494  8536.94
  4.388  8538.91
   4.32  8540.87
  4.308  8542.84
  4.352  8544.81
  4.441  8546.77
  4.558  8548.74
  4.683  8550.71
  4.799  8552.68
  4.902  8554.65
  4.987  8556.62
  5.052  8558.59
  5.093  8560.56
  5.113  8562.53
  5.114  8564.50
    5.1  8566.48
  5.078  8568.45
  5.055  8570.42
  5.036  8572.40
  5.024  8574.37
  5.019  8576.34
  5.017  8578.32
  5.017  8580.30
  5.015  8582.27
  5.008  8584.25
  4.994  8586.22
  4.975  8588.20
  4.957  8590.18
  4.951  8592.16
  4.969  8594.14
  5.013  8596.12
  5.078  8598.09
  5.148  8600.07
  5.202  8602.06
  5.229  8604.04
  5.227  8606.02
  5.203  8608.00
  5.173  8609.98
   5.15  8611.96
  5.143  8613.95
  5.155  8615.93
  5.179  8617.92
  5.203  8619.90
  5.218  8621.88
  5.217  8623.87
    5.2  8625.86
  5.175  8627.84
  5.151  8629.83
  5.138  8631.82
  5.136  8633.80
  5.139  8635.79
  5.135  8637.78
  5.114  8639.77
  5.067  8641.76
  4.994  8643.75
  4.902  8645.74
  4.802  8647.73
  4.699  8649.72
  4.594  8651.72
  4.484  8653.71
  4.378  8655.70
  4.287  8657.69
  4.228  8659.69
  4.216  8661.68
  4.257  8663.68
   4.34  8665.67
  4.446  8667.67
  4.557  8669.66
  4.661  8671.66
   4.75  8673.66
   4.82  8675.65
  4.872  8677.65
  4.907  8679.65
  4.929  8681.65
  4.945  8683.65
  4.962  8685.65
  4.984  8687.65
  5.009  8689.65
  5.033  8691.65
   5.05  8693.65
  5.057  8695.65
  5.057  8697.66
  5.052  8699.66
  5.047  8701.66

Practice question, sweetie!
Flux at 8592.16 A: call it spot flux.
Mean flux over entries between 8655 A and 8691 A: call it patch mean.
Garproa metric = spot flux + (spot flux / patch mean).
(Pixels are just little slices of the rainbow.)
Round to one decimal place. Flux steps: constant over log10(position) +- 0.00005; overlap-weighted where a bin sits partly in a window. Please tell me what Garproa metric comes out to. 6.0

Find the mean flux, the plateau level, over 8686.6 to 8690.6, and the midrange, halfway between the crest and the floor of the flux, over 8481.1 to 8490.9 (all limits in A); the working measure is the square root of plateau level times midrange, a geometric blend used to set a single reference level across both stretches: 5.13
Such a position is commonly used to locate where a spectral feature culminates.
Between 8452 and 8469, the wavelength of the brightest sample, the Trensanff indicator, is 8452.83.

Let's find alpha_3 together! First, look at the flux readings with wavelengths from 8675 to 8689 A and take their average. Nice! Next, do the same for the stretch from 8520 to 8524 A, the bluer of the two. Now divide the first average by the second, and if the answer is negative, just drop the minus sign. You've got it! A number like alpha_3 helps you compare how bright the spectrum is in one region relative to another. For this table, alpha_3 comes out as 0.98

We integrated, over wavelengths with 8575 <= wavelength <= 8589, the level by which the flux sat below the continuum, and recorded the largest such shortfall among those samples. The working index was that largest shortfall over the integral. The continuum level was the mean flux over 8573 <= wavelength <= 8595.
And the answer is -0.13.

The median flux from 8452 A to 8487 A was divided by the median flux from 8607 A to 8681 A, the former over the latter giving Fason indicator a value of 0.99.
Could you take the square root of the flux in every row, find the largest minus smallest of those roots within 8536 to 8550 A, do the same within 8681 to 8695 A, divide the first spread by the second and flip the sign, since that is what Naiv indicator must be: -2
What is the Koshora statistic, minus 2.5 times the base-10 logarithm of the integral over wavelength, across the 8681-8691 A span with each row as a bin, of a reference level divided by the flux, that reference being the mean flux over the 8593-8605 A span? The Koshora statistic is -2.53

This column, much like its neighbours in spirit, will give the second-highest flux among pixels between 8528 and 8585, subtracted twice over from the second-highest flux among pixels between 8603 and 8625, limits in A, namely -5.00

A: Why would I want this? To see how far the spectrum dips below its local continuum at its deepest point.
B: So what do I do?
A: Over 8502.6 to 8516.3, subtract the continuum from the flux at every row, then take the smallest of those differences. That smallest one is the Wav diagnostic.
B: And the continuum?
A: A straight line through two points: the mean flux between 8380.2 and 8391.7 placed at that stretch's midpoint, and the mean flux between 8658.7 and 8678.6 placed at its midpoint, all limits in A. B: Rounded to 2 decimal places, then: -0.41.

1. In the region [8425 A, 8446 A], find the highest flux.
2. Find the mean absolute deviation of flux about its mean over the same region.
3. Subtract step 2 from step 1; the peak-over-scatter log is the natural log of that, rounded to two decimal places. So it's 1.64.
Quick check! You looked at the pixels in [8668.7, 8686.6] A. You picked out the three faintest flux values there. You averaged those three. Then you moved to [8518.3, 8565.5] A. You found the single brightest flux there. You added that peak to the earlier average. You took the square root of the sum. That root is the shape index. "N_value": 3.13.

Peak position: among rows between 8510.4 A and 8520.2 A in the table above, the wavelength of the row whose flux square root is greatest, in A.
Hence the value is 8519.27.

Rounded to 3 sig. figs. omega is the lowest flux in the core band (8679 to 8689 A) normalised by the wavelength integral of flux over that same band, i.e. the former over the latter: 0.0992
